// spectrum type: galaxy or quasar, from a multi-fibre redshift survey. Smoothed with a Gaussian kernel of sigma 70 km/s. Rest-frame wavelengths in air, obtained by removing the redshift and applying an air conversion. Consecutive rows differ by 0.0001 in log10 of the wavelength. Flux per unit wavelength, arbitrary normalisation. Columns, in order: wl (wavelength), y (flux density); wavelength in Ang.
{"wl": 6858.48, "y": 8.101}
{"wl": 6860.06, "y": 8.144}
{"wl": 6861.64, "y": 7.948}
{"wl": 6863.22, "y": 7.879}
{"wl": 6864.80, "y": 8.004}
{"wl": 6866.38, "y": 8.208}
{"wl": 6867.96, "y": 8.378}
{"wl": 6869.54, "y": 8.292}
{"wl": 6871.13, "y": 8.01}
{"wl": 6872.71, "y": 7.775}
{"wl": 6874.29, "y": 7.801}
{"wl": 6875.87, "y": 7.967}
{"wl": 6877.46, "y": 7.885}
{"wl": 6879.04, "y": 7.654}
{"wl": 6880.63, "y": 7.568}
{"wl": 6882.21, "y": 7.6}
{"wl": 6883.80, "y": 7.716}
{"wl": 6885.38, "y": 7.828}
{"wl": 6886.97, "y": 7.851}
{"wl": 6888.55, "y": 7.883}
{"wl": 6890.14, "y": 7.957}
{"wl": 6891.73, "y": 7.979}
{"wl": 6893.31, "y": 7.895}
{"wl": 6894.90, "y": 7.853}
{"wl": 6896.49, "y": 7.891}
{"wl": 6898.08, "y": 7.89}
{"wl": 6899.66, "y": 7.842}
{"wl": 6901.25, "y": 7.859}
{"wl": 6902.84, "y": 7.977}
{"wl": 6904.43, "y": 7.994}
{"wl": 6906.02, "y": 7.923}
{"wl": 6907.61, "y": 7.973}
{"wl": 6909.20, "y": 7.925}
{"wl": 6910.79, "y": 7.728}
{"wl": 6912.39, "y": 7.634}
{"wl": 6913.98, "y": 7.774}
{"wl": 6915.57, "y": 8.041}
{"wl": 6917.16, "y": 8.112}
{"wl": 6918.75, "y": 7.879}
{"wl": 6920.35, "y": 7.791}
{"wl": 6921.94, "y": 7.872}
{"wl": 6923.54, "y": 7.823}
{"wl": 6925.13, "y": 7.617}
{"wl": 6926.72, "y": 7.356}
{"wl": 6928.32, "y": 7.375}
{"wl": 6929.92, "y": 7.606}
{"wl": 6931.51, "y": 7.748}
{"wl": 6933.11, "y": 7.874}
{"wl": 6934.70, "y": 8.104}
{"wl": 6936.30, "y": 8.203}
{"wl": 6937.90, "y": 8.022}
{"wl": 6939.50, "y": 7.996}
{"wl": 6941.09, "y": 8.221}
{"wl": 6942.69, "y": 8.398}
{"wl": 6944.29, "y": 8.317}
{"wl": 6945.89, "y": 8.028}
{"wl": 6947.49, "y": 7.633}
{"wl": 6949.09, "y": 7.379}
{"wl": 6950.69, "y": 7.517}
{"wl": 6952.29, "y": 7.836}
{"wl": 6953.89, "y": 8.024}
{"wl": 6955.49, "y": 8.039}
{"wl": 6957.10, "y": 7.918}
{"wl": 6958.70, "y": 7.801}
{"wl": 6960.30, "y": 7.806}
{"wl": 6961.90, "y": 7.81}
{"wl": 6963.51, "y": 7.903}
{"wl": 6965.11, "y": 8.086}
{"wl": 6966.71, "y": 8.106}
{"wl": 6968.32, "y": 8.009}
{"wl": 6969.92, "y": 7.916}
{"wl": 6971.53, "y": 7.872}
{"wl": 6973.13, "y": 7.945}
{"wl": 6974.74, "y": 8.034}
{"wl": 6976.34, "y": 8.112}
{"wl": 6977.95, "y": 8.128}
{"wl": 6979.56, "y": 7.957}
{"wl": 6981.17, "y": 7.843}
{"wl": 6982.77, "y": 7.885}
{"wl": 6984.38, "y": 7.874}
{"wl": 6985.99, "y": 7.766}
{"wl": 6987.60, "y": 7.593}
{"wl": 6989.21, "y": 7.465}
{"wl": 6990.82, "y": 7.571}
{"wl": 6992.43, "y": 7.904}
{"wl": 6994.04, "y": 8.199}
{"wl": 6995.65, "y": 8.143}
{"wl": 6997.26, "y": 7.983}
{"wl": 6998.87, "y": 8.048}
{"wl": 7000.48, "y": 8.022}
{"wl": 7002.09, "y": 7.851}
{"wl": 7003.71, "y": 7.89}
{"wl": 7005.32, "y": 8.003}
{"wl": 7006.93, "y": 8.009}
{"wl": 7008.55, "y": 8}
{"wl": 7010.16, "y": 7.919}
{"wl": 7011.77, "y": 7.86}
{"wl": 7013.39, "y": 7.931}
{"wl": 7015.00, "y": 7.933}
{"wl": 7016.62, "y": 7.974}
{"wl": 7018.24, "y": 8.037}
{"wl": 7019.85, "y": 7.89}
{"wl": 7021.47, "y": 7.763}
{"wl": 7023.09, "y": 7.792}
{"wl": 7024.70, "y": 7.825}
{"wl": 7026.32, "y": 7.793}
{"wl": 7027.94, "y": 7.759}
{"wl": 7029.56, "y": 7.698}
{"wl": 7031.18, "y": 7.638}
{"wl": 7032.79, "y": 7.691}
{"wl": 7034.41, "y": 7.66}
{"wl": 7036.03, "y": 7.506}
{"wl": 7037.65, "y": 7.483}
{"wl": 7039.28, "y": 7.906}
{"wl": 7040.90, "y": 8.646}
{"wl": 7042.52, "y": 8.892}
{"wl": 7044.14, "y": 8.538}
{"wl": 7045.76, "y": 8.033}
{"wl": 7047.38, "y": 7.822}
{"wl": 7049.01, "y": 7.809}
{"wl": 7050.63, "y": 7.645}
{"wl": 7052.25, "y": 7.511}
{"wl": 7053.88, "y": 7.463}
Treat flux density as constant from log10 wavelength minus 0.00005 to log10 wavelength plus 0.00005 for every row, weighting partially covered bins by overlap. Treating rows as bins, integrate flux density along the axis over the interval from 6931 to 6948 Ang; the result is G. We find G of 137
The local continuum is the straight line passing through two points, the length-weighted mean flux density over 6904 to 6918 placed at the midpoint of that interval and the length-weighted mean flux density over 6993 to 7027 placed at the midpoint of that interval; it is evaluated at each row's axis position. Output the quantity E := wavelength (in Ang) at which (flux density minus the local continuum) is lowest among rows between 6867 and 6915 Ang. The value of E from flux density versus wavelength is 6880.63 Ang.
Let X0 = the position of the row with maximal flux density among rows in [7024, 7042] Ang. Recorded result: 7040.90 Ang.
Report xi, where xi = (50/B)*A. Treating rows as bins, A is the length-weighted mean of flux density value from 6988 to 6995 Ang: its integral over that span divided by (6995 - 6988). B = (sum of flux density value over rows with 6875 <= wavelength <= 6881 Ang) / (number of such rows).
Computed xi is 50.1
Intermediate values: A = 7.78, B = 7.77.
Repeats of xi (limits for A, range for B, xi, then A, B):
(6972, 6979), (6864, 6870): 48.9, 8.04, 8.22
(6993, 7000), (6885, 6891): 51.3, 8.09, 7.88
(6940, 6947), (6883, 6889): 52.5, 8.21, 7.82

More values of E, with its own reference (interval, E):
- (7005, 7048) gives 7037.65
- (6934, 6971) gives 6949.09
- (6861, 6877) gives 6872.71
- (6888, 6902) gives 6899.66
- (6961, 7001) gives 6989.21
